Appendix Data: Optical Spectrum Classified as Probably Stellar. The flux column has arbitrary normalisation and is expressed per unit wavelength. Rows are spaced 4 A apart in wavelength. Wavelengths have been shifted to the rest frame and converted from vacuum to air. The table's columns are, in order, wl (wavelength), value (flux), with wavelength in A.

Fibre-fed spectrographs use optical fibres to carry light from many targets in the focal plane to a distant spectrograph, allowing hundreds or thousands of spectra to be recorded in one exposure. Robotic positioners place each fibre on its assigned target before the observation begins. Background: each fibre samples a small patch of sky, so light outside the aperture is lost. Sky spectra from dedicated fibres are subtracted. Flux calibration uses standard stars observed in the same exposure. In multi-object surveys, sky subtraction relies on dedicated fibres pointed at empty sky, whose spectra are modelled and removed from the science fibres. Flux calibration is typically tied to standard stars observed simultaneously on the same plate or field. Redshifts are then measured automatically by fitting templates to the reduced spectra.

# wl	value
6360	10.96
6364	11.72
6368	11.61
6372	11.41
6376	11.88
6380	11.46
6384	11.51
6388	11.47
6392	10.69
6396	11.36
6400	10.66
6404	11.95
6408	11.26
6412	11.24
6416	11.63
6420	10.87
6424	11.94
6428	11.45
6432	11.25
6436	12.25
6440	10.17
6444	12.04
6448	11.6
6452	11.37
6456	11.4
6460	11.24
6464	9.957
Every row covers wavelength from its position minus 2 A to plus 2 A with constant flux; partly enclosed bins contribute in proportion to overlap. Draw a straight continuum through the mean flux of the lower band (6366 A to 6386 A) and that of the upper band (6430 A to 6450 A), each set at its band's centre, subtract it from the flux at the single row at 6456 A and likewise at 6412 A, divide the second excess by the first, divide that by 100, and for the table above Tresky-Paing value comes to 0.080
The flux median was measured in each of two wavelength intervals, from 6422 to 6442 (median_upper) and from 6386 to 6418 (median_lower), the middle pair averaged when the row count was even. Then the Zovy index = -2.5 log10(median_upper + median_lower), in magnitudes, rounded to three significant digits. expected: -3.39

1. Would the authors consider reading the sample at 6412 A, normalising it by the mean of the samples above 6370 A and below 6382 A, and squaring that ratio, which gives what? 0.94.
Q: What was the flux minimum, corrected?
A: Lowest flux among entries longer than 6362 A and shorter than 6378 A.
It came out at 11.41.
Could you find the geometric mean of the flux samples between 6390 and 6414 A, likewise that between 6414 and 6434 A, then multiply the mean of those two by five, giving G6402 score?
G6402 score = 56.5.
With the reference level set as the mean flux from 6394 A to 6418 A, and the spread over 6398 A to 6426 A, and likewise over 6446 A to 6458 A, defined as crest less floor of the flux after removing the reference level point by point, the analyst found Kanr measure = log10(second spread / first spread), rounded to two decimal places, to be -0.75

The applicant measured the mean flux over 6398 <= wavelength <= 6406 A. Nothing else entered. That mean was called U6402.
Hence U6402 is 11.3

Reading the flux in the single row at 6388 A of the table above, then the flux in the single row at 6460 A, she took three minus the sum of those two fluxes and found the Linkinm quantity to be -19.7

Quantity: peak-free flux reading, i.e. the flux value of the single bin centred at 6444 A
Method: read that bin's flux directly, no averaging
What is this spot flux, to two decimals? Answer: 12.04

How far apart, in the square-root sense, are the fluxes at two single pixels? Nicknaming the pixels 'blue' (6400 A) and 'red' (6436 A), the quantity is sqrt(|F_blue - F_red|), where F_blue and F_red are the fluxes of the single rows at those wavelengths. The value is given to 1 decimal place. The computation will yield 1.3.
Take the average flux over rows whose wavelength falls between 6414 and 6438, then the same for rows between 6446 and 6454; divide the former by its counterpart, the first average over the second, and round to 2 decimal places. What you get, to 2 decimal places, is 1.01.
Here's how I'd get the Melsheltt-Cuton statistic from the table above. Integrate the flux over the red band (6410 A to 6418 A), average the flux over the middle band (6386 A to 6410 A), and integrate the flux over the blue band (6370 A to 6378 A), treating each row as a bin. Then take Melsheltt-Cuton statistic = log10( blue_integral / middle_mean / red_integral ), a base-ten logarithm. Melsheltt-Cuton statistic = -1.0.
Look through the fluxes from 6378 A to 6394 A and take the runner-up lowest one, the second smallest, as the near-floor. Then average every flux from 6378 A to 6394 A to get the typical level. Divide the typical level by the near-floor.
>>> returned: 0.98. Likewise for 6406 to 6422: 1.00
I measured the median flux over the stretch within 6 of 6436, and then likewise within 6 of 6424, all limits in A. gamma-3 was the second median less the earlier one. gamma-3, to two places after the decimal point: 0.20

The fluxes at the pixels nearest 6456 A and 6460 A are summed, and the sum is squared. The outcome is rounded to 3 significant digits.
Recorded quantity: 513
